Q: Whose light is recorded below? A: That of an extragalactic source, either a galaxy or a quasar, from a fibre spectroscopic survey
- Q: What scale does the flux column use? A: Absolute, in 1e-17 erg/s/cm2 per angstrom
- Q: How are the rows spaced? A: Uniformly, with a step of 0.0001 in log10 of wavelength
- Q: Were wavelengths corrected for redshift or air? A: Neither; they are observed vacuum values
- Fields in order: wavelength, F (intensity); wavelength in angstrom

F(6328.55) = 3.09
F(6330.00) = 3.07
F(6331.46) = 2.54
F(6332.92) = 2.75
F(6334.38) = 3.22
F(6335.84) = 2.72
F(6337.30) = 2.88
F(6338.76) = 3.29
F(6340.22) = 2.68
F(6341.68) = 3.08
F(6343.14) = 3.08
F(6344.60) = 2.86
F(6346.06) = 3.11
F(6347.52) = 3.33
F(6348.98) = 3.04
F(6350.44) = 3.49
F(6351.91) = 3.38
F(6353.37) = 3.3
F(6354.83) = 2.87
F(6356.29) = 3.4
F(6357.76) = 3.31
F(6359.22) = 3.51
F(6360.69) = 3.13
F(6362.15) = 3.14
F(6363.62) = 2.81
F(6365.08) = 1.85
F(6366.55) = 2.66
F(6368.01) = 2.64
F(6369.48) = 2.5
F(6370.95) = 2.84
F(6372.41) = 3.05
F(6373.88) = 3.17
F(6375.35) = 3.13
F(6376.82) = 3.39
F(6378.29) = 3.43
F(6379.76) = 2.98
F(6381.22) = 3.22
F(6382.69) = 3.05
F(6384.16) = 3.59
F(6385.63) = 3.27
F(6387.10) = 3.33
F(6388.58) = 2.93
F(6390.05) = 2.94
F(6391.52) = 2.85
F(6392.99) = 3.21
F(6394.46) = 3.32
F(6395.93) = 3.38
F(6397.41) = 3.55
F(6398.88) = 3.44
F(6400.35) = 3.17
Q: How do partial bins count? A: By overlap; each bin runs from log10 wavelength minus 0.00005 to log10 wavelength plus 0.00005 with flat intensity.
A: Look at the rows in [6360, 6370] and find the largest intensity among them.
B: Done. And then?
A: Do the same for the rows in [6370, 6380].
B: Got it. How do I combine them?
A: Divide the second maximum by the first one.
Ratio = 1.09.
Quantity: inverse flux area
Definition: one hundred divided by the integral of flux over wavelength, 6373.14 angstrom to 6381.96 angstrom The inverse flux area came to 3.52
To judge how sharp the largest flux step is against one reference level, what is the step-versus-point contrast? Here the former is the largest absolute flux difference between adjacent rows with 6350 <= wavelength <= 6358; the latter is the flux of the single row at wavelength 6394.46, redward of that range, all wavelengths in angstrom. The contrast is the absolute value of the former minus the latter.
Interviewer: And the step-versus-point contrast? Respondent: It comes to 2.79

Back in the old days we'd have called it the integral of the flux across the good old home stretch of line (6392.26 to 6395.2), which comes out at 9.6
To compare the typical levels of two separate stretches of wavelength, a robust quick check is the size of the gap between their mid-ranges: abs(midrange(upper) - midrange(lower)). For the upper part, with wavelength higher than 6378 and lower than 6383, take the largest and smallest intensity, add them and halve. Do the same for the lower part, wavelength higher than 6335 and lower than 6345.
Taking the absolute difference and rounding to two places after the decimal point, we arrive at 0.22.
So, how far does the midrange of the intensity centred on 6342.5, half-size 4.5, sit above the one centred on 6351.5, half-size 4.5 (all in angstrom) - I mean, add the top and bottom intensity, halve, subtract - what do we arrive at -0.2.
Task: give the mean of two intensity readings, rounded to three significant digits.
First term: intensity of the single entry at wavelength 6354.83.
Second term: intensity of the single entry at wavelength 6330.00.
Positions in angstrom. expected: 2.97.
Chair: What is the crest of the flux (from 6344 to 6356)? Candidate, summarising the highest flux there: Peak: 3.49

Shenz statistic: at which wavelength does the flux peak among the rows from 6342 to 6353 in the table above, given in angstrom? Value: 6350.44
